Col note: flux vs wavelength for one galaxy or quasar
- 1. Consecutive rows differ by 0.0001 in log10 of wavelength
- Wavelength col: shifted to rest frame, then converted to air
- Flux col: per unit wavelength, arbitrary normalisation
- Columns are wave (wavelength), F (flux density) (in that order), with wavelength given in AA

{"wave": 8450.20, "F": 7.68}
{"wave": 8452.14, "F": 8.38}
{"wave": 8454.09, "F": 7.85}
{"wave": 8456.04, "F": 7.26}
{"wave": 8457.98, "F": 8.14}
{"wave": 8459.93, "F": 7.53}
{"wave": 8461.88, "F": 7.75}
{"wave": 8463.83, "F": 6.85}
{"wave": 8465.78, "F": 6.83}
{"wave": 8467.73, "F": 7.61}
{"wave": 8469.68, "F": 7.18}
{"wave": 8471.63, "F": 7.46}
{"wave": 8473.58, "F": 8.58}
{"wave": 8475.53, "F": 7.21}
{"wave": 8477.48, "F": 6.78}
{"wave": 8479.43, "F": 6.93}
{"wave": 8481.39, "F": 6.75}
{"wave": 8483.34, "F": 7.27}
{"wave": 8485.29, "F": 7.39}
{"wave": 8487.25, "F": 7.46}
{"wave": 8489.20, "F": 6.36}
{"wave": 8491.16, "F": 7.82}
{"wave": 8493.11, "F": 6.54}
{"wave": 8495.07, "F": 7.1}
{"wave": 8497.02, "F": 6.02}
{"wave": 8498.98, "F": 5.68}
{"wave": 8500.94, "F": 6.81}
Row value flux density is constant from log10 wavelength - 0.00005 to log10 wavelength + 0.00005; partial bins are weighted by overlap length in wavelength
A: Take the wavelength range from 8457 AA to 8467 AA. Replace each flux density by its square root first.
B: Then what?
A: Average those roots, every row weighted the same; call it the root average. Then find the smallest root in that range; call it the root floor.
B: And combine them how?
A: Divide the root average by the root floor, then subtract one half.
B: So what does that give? 0.542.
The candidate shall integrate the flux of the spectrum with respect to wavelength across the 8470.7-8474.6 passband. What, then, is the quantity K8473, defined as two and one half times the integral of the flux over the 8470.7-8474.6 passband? 78.2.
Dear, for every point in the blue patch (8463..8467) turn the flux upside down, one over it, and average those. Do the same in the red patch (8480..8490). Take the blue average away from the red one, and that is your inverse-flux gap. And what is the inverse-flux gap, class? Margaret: 0.00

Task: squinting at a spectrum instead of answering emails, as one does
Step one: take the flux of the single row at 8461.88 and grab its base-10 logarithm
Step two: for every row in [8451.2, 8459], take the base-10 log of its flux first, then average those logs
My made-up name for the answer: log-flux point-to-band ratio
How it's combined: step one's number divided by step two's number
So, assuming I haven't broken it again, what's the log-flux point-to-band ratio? 0.99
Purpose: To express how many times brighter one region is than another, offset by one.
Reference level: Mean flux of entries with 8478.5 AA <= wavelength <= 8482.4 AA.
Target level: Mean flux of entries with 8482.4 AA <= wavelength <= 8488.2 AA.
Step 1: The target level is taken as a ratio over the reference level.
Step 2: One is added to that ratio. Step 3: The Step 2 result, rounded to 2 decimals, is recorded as 2.08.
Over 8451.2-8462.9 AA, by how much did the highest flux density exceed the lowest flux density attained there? 1.12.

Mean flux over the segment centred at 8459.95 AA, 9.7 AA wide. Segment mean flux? 7.51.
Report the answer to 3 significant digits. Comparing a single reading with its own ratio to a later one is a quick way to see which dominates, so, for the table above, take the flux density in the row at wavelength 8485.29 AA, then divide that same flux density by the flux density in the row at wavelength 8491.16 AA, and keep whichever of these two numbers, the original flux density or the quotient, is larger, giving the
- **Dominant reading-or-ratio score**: 7.39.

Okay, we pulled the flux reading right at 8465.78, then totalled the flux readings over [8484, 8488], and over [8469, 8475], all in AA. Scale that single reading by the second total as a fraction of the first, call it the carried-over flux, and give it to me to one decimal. 10.7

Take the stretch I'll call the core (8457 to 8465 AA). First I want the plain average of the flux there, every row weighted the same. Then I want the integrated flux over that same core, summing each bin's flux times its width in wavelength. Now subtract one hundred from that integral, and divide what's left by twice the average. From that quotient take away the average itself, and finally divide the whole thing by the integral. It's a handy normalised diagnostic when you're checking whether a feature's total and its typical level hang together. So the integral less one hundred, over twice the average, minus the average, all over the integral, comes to -0.17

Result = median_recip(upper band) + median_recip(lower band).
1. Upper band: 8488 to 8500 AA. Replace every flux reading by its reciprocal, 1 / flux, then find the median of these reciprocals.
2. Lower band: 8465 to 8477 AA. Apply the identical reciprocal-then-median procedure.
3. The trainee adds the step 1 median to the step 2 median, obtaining 0.291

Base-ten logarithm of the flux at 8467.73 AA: 0.881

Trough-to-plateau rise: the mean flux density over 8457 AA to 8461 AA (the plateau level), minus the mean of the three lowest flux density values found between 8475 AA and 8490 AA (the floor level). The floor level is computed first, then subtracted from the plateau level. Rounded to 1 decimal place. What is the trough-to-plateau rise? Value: 1.2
